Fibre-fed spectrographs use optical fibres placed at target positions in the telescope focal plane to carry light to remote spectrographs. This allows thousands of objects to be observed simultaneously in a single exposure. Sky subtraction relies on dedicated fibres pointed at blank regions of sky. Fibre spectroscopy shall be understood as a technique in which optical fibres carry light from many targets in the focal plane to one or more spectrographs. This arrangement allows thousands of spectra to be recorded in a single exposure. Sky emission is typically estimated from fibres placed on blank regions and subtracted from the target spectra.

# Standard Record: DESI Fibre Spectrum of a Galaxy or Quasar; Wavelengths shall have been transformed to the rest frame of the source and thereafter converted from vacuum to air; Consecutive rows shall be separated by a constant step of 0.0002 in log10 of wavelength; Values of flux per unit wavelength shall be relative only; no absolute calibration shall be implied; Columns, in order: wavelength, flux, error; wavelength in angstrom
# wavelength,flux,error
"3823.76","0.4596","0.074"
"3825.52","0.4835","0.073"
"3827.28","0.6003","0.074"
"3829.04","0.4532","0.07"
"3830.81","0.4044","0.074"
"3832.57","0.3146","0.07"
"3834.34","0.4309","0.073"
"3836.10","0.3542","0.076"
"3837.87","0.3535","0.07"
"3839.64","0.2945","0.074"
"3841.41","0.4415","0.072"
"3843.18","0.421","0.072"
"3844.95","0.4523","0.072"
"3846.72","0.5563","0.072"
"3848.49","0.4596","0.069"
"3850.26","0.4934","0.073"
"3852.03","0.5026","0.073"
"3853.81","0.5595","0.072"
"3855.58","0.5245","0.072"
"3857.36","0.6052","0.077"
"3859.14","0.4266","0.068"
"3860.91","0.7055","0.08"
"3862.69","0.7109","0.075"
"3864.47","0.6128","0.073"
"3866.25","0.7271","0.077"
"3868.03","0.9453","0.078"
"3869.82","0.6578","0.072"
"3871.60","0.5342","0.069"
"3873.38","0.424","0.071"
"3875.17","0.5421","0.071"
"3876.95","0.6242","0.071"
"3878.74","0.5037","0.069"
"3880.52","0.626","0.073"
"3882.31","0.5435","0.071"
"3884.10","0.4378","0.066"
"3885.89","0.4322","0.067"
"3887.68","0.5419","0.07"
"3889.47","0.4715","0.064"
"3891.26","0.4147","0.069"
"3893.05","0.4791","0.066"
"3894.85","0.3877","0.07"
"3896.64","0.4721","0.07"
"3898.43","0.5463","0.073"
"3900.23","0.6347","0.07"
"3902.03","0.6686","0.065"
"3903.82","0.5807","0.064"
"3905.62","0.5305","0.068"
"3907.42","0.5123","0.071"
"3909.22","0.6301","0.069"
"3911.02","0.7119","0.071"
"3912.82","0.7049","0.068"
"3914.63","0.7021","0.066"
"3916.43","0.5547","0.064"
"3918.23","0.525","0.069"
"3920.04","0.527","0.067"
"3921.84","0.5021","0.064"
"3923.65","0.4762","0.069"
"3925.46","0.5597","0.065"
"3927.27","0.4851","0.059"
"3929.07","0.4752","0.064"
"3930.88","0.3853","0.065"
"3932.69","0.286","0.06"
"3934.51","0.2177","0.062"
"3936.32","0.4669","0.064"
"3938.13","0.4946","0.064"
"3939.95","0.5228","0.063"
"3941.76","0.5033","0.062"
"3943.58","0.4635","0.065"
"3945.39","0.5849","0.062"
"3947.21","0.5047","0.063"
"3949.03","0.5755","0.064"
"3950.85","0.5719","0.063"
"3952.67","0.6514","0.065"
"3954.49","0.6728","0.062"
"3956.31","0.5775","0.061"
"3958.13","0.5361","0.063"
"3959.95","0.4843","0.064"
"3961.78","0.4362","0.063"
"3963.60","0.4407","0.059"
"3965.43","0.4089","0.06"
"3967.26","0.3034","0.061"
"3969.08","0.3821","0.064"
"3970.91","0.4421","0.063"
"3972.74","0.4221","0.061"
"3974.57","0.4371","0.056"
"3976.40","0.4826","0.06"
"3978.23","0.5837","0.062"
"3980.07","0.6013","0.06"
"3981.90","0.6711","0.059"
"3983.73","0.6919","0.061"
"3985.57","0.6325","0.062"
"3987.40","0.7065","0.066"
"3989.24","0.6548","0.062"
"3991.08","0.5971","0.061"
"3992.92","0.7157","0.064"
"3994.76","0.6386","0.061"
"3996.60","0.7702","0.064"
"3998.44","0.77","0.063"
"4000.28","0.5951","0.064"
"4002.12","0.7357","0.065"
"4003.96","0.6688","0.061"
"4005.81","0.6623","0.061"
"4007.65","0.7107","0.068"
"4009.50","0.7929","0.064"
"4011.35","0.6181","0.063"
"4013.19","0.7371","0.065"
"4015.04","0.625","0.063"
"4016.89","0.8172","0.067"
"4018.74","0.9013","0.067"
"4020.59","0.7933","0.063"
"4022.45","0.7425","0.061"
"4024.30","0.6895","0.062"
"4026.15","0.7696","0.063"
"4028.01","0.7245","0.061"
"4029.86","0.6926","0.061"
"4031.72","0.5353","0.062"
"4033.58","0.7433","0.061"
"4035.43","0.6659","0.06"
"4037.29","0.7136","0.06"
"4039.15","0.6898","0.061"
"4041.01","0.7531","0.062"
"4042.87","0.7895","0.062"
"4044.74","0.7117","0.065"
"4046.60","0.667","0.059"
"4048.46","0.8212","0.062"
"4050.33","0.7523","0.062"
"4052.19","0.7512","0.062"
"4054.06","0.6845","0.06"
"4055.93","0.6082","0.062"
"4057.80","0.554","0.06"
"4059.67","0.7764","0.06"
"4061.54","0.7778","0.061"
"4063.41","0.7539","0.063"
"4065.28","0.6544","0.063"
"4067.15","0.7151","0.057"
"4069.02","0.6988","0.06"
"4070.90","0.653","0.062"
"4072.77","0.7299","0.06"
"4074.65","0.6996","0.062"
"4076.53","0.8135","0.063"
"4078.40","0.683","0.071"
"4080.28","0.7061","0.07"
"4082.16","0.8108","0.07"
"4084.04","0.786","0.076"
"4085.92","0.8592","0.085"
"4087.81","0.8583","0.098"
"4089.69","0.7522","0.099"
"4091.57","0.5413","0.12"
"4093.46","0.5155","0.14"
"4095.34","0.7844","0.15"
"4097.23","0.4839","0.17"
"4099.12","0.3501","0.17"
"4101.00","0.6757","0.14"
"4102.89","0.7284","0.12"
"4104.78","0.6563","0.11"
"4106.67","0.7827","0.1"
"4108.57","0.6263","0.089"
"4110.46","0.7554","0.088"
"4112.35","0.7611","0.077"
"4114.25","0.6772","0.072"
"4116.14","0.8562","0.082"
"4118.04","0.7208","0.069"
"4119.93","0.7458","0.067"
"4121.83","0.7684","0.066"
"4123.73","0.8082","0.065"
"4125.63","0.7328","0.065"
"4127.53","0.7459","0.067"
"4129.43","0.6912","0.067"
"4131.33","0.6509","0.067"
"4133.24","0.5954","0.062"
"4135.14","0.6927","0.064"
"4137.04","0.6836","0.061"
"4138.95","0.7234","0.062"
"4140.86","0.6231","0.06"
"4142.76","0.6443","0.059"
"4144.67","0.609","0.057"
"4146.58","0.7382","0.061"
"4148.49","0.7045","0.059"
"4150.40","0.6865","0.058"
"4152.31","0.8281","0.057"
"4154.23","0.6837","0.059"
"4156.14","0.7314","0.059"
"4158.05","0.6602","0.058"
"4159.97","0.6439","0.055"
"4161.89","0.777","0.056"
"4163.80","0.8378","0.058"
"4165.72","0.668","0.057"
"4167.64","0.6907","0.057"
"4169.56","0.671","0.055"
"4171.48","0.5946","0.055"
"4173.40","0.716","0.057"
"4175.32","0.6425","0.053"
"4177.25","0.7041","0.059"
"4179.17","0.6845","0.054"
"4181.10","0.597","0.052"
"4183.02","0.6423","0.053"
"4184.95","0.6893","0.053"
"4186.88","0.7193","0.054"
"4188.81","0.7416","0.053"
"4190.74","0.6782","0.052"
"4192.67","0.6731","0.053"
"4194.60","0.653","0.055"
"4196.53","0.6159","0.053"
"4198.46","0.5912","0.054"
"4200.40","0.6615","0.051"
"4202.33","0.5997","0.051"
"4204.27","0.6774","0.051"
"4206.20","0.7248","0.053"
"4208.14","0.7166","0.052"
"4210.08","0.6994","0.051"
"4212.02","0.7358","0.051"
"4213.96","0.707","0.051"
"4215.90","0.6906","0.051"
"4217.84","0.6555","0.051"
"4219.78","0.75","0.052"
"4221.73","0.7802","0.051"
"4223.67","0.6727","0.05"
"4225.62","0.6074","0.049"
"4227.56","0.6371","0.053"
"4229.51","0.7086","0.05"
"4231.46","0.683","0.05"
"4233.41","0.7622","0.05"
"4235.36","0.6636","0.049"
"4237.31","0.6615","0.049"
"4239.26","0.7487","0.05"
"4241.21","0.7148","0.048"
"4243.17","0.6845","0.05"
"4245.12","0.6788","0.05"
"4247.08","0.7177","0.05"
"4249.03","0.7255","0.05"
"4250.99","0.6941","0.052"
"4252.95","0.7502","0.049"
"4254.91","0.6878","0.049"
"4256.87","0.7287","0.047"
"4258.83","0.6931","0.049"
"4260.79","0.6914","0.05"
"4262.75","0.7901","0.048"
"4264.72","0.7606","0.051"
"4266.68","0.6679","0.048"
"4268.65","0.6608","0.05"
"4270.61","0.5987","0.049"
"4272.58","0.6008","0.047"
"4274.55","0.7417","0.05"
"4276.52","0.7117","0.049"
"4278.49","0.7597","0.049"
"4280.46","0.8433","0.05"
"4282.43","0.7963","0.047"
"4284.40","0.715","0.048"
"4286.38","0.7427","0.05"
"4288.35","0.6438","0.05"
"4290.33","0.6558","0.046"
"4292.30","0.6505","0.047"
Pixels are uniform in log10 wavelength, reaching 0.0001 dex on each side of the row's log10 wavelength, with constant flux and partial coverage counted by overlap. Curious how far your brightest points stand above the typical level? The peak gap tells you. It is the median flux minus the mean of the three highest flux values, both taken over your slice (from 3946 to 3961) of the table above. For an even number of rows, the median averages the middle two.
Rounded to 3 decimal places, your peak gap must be -0.060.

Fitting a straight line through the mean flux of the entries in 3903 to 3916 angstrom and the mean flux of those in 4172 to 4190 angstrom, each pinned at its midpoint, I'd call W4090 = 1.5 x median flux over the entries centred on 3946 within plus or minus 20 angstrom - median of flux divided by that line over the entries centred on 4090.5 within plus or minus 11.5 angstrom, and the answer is -0.37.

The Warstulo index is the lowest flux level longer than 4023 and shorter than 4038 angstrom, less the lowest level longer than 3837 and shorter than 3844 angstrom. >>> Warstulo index 0.24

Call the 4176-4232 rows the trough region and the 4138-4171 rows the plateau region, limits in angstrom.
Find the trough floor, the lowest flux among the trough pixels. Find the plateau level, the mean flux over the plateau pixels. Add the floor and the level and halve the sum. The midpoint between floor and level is 0.65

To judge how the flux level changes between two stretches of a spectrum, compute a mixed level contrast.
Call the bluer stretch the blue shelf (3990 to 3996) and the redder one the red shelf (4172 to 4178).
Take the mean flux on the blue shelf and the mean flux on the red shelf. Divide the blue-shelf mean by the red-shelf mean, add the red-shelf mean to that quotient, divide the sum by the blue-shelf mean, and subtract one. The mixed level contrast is 1.51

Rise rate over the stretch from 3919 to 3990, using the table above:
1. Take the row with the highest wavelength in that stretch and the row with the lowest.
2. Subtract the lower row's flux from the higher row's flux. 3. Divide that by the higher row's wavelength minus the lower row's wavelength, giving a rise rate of 0.002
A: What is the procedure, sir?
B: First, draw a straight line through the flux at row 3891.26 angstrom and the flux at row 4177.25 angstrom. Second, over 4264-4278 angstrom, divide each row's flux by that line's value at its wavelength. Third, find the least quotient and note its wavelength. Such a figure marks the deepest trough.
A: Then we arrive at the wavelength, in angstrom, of 4270.61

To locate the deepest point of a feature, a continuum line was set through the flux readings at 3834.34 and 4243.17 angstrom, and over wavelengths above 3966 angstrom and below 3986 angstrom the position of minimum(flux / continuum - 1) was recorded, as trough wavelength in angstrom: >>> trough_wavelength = 3967.26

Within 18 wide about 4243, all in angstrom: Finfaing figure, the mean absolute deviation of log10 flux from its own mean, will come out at 0.015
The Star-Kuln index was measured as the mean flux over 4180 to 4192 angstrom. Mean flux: 0.678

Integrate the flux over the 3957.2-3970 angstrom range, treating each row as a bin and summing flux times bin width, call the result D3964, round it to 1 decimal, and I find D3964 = 5.5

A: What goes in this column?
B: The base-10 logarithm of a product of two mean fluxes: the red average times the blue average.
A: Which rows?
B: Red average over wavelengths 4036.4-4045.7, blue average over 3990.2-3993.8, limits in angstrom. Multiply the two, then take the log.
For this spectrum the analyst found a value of -0.32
